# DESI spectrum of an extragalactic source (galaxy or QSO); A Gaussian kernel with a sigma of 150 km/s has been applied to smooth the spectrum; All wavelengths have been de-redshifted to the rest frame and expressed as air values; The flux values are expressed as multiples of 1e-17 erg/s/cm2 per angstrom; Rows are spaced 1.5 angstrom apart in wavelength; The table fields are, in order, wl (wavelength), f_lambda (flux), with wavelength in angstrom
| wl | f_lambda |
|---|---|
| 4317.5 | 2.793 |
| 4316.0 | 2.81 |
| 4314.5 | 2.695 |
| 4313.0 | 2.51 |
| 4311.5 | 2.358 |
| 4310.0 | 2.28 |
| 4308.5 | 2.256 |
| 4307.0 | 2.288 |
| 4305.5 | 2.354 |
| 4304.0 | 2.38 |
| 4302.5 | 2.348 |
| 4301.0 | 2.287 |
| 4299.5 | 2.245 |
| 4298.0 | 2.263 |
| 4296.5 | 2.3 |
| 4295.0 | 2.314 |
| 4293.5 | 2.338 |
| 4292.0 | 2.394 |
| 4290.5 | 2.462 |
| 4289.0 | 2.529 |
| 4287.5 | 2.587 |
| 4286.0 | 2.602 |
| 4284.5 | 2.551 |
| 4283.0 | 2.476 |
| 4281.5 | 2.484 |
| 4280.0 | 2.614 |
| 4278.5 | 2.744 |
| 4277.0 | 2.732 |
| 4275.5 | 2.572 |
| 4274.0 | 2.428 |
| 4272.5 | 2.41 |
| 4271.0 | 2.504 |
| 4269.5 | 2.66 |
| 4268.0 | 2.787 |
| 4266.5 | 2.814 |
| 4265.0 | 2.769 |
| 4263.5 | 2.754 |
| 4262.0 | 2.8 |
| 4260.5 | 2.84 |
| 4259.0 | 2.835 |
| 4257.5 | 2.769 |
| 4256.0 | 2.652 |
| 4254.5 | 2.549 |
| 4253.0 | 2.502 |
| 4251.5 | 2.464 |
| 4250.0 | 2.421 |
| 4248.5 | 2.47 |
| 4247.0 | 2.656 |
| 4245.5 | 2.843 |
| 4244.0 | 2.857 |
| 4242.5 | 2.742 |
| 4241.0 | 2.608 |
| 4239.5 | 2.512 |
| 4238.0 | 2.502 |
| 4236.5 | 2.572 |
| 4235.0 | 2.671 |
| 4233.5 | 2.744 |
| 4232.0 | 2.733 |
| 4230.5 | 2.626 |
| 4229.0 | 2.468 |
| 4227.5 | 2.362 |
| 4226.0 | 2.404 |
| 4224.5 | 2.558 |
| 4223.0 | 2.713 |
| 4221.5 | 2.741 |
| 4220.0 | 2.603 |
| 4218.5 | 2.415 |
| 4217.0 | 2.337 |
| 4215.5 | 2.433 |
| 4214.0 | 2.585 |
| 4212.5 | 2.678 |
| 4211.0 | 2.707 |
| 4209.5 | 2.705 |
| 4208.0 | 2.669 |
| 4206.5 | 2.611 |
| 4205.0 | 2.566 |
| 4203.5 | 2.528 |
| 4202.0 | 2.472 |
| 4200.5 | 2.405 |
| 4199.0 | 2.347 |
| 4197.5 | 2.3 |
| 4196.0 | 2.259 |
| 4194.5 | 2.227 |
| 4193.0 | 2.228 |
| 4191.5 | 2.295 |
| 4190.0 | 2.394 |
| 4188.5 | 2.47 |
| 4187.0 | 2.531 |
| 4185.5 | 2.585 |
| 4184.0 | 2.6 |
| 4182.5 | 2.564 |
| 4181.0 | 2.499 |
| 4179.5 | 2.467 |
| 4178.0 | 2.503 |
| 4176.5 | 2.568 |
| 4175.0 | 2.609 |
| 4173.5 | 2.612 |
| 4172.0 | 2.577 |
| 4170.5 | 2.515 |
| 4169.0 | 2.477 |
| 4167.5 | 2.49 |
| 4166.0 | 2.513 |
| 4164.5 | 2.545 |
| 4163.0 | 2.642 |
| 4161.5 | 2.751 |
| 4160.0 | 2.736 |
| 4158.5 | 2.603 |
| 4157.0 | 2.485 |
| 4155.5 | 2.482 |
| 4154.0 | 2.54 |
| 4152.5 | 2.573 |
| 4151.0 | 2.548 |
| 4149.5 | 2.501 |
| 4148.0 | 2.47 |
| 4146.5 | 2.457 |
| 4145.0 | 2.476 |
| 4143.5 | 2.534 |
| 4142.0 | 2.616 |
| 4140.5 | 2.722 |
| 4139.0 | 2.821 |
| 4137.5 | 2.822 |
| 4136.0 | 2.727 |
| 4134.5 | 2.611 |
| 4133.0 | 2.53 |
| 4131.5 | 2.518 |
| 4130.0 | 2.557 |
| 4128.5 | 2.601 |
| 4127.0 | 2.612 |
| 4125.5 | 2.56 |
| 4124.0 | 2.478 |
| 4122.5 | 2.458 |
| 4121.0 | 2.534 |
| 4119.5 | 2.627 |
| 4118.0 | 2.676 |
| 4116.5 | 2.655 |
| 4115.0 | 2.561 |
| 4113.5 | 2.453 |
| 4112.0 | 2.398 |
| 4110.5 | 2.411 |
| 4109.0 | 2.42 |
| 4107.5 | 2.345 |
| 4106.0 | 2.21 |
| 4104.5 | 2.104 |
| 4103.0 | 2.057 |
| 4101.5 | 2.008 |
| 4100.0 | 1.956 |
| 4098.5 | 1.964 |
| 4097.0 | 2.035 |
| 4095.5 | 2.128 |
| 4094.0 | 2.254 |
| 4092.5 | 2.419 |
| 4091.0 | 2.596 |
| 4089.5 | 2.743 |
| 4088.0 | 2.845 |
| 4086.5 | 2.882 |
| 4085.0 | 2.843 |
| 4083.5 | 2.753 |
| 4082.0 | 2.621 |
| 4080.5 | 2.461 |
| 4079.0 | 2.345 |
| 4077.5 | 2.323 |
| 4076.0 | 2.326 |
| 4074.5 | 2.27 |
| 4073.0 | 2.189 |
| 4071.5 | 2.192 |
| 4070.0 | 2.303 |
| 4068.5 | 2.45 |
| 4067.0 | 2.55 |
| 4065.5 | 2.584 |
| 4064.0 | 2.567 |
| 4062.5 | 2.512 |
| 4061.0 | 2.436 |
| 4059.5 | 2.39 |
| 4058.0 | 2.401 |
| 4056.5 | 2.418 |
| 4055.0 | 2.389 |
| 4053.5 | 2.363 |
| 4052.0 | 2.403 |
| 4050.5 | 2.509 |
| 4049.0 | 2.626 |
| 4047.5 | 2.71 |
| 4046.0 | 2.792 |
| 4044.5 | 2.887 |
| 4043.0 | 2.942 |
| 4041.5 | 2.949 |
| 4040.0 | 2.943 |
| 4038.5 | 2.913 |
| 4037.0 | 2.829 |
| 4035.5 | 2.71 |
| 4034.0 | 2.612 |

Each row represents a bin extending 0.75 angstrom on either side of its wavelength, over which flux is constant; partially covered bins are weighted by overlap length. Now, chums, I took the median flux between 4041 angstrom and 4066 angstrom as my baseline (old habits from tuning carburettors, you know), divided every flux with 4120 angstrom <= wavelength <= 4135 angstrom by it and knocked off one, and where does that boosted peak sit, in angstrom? 4127.0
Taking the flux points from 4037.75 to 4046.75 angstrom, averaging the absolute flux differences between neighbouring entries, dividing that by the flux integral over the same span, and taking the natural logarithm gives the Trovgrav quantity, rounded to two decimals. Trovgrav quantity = -6.52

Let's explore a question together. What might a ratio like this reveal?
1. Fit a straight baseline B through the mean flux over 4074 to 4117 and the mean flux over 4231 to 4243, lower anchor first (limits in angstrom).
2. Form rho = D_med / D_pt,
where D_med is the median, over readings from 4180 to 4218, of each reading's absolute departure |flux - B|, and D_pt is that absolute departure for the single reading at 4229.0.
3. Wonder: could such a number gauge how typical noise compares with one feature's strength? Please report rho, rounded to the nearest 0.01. 0.67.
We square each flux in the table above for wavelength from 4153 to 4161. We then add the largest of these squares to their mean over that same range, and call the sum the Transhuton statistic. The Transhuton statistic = 14.1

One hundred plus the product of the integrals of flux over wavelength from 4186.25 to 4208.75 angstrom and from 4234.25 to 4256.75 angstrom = 3287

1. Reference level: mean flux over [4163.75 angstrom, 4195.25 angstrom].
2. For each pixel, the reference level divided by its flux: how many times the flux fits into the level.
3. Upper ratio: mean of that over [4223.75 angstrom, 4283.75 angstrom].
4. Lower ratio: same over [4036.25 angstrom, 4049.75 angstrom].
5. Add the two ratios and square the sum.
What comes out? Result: 3.34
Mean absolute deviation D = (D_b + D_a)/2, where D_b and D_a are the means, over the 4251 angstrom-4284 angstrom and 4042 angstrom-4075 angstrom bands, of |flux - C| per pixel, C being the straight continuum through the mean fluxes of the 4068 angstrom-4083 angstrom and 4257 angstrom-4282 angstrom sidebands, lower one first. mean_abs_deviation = 0.173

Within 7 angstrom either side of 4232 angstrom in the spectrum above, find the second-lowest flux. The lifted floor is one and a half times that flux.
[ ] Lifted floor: 3.61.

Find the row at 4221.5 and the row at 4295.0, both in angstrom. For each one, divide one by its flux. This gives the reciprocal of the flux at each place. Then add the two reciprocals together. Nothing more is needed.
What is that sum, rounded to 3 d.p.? 0.797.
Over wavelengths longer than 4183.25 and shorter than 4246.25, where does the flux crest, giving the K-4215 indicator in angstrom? 4244.0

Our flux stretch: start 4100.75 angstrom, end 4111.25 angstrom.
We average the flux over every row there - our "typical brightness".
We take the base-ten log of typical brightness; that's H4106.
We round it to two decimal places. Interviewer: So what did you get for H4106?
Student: 0.35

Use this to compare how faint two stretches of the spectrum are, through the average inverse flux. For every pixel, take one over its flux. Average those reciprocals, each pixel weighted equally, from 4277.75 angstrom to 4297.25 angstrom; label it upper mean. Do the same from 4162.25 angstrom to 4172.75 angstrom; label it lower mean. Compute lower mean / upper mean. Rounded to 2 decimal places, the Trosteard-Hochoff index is 0.98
